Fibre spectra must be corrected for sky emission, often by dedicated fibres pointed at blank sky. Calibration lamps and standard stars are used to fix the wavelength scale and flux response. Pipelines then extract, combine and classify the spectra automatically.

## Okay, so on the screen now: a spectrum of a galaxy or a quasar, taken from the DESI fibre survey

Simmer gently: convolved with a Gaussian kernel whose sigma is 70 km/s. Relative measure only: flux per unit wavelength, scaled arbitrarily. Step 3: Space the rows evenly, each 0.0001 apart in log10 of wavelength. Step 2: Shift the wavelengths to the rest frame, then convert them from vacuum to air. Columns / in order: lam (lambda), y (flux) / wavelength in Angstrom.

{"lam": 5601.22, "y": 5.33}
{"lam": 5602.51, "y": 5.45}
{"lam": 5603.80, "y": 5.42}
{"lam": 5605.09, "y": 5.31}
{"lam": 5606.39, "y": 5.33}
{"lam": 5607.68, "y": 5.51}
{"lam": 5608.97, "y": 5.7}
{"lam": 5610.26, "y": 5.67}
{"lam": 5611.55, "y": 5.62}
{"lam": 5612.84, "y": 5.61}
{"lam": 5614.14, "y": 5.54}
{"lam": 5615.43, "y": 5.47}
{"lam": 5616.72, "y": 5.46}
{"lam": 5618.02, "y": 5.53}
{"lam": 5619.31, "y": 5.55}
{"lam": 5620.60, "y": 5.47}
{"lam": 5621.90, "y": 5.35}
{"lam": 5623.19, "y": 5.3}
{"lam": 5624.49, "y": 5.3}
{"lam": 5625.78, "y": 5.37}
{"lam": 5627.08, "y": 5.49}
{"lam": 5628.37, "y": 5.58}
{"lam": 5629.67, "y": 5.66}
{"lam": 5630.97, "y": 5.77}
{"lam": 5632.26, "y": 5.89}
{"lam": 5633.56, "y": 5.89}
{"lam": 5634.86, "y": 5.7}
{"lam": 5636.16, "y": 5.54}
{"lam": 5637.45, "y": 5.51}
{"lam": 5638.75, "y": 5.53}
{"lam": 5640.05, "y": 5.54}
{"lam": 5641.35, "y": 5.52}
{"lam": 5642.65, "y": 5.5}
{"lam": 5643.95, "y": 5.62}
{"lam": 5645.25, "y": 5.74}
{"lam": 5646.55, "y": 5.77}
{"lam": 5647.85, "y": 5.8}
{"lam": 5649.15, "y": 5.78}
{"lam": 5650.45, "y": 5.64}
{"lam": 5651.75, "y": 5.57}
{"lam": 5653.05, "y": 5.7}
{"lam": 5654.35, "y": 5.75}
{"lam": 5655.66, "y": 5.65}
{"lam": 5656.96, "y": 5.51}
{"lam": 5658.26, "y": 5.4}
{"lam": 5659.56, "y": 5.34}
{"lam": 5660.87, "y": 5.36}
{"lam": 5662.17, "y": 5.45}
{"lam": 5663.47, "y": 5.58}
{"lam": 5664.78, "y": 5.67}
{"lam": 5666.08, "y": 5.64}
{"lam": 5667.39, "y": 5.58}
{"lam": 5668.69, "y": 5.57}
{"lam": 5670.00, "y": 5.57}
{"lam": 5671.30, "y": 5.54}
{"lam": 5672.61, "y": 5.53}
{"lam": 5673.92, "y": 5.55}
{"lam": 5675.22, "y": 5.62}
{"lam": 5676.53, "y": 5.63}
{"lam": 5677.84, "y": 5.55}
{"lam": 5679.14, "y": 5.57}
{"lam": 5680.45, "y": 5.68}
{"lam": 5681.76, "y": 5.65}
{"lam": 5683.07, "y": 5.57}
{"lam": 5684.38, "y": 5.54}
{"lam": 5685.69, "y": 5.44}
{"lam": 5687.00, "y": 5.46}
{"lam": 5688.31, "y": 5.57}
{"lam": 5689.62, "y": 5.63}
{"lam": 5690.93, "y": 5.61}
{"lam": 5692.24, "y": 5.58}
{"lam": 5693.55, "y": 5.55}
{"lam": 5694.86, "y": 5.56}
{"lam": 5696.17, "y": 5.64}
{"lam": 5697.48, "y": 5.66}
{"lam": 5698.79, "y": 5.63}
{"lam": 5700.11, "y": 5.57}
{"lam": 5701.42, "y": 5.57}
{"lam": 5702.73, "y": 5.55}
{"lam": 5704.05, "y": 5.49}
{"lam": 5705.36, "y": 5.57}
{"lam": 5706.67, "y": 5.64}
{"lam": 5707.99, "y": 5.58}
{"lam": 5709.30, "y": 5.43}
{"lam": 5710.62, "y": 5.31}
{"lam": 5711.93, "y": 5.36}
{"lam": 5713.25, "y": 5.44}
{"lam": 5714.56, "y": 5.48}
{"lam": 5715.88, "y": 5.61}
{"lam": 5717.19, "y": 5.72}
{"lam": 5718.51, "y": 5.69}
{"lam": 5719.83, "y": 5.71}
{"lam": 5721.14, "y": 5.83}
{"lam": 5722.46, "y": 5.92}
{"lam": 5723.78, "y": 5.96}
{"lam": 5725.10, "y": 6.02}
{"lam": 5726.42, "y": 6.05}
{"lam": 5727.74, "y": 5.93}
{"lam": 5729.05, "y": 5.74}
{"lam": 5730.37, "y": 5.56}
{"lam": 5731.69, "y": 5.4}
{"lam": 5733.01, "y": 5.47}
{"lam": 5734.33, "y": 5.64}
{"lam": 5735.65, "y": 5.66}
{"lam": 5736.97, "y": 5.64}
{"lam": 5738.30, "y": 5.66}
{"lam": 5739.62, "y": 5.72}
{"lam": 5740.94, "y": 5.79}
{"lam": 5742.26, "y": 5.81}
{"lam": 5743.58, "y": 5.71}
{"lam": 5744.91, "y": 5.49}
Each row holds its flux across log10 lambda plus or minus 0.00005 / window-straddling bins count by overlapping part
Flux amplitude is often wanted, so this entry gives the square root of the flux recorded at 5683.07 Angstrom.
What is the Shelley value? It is 2.36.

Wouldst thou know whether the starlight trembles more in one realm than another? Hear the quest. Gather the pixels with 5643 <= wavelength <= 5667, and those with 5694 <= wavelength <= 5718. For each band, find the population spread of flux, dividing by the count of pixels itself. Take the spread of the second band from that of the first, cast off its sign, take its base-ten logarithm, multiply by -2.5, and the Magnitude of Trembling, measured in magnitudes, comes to 3.6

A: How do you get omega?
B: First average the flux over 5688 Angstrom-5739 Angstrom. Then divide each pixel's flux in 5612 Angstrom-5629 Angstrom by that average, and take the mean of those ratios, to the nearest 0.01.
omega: 0.97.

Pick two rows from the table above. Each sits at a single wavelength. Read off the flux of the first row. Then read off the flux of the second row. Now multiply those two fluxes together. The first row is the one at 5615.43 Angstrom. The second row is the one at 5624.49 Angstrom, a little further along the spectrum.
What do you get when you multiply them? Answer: 29.0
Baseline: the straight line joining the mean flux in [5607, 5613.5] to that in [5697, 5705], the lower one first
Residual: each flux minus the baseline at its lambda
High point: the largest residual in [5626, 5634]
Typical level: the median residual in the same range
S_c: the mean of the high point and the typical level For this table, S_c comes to 0.19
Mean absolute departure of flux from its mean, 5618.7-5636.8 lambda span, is 0.160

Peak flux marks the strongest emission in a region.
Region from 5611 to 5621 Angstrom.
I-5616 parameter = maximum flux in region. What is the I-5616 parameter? 5.62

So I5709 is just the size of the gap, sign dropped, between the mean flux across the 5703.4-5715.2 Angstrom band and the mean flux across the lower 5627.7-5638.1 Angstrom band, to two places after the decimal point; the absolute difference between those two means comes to 0.21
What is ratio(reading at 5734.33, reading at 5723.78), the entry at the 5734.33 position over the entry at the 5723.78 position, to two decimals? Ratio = 0.95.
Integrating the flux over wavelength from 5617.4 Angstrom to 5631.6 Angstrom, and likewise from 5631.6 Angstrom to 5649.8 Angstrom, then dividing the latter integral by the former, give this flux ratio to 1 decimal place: 1.3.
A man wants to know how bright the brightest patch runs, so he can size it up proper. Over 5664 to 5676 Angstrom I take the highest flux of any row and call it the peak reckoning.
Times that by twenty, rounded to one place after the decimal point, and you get 113.4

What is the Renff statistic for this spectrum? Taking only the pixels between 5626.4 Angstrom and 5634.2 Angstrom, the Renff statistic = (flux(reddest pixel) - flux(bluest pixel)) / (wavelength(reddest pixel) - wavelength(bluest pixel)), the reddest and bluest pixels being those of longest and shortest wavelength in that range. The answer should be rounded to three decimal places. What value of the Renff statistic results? 0.062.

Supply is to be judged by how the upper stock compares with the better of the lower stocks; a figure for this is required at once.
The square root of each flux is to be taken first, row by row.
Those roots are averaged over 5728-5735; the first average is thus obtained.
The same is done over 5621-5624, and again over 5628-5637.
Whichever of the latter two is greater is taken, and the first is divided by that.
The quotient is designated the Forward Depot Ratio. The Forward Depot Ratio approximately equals 0.99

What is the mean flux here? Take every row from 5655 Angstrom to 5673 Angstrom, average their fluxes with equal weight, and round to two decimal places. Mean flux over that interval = 5.53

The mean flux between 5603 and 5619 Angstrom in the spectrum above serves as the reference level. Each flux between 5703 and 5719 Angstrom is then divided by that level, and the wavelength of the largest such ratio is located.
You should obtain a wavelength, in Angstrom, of 5717.19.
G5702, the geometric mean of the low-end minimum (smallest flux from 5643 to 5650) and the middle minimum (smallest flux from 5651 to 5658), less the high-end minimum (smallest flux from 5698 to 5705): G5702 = 0.1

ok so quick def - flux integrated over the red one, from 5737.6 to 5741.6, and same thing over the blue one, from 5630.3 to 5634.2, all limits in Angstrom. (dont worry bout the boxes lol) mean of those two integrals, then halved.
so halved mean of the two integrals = 11.4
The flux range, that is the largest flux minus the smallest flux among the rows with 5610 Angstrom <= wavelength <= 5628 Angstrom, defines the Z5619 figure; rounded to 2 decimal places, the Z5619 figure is 0.37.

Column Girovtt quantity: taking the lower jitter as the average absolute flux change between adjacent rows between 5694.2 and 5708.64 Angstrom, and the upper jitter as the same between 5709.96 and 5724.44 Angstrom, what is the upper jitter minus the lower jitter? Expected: 0.023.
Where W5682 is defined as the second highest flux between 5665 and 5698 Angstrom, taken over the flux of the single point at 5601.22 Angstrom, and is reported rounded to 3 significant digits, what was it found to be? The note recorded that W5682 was 1.06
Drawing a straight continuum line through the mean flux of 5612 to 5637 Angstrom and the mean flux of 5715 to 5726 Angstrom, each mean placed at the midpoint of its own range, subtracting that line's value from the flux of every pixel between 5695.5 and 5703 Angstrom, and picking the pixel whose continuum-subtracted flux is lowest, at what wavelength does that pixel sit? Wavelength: 5702.73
